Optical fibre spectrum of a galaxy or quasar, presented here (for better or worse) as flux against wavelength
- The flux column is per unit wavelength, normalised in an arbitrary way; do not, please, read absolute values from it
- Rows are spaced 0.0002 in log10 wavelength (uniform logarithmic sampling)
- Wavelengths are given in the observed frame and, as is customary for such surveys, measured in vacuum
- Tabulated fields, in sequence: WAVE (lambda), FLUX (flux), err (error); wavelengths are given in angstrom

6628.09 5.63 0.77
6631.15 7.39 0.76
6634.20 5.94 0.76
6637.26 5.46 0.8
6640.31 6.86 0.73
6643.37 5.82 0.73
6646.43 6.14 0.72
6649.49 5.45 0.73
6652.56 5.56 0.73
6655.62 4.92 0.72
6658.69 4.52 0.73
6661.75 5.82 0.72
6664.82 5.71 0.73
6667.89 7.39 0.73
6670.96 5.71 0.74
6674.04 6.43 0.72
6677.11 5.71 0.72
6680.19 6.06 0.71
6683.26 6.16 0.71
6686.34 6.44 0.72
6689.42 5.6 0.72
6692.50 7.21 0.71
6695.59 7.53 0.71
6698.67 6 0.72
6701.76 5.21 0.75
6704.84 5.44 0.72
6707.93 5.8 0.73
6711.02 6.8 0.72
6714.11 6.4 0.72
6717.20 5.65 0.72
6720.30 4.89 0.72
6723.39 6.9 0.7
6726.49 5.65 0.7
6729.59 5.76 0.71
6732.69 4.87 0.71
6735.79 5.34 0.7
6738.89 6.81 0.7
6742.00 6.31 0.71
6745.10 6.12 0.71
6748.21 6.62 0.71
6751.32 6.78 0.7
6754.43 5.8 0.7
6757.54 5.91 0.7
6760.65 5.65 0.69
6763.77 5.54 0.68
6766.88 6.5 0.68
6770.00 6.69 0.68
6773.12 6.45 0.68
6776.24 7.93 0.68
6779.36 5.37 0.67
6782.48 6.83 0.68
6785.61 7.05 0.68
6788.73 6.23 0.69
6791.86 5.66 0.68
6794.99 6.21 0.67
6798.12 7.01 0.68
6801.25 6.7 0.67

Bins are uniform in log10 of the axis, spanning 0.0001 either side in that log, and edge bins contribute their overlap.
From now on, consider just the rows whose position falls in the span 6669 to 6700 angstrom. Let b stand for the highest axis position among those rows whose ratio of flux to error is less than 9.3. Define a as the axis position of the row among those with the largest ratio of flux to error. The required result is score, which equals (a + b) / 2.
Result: 6697.1 angstrom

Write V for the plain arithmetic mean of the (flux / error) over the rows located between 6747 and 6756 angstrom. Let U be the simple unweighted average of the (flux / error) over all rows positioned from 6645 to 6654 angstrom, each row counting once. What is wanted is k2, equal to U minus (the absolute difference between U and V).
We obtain 6.6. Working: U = 7.9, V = 9.1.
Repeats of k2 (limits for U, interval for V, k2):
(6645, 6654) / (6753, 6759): 7.4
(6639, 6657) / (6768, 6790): 6.2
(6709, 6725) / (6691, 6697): 6.8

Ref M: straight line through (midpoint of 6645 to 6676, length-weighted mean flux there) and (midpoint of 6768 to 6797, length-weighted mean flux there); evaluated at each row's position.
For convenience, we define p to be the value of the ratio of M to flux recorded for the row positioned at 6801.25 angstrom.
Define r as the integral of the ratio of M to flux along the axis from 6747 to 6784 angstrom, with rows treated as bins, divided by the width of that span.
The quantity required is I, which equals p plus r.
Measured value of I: 2.01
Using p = 0.99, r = 1.021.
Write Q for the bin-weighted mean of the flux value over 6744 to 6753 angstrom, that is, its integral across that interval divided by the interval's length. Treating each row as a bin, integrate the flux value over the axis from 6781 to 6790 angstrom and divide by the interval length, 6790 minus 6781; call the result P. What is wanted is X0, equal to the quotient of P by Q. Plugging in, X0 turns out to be 1.03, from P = 6.72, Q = 6.51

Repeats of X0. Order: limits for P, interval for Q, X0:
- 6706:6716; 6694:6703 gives 1.00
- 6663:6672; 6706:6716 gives 1.00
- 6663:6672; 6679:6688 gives 1.01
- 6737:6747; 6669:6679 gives 1.06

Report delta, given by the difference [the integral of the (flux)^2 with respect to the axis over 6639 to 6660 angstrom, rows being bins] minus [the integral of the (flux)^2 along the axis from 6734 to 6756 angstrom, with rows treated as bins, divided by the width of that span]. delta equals 631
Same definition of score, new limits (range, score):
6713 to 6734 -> 6728.0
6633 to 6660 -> 6649.5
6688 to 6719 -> 6706.4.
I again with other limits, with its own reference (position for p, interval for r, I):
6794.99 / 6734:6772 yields 2.09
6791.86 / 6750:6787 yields 2.18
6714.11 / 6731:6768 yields 2.01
